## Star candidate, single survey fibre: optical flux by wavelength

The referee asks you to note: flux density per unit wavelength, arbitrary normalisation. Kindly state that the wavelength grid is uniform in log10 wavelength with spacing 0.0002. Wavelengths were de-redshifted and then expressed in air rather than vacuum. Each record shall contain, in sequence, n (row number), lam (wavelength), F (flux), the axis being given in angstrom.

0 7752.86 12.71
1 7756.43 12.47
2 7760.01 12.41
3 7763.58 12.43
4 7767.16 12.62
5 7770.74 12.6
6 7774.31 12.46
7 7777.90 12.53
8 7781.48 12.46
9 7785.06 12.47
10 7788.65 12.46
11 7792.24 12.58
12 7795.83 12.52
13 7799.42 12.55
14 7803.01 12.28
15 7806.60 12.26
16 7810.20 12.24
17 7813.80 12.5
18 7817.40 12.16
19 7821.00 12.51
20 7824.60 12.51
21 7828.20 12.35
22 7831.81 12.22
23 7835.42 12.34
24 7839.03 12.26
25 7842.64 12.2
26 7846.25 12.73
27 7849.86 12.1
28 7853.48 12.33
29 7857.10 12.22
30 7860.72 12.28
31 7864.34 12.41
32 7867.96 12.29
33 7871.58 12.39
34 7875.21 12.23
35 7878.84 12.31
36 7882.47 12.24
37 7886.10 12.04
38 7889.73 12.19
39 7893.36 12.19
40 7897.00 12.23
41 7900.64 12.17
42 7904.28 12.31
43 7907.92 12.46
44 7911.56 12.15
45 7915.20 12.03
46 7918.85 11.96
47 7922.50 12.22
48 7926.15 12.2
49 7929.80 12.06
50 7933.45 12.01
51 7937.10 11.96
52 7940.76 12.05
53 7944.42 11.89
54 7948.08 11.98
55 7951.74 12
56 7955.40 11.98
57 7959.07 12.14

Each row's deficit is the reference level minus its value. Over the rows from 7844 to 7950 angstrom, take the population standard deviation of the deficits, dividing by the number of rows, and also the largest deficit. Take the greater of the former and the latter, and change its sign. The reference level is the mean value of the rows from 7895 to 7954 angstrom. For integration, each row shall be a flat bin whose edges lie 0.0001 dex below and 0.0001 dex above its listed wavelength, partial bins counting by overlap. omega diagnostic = -0.21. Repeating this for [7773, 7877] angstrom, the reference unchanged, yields -0.15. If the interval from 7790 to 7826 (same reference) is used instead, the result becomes -0.15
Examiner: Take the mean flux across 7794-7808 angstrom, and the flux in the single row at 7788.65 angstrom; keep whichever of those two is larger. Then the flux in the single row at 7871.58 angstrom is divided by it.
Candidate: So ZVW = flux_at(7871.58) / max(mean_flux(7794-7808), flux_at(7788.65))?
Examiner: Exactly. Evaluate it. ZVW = 0.994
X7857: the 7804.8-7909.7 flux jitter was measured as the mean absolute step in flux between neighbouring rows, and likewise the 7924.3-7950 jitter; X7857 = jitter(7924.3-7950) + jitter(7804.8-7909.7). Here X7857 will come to 0.257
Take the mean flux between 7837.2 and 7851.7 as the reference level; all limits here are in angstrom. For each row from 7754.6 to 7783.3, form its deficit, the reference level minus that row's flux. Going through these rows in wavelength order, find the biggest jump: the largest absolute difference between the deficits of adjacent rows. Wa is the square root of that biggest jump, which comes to 0.436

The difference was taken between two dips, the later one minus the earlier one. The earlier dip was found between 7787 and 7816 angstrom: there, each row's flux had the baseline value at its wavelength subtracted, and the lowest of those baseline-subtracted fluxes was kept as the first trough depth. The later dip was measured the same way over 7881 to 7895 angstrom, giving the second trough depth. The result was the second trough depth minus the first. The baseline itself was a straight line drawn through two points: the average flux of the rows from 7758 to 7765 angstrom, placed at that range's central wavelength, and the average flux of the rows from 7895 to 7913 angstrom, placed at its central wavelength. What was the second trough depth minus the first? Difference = -0.12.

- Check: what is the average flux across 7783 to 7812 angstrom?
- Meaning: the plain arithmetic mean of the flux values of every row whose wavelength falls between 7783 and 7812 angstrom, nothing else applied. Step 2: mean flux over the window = 12.4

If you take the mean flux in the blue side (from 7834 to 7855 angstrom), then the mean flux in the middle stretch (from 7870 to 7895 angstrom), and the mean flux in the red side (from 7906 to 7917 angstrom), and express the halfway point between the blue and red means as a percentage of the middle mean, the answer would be 100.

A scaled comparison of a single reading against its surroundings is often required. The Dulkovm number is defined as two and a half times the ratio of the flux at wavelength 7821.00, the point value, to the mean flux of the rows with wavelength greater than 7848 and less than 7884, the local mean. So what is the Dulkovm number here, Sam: 2.55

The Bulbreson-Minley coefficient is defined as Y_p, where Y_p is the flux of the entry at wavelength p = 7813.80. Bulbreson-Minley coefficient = 12.5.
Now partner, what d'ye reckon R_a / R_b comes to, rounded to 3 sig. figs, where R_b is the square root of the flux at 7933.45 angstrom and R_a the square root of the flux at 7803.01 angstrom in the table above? 1.01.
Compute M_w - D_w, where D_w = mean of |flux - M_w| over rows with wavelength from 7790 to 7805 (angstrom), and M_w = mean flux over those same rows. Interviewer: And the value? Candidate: 12.4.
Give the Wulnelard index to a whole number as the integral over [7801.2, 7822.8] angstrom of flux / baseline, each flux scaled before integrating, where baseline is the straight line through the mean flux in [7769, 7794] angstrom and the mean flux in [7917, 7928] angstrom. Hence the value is 21 angstrom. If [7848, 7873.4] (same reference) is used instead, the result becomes 25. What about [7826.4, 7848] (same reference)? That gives 22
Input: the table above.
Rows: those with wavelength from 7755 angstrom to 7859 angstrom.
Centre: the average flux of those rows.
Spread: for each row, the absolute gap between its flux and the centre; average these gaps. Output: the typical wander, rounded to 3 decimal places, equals 0.132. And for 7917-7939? 0.094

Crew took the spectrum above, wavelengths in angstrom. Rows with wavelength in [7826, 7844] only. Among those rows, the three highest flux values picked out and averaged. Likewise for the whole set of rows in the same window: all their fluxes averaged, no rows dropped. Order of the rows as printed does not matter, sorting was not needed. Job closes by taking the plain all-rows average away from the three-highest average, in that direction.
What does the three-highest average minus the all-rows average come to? 0.04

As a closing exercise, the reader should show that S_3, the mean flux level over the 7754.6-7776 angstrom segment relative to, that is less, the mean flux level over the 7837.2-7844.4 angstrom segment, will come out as 0.27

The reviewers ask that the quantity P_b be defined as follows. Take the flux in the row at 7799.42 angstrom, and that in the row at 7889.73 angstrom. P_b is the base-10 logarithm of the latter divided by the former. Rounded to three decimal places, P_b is -0.013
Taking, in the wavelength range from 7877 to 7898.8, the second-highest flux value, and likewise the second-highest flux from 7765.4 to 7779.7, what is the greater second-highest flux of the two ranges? 12.60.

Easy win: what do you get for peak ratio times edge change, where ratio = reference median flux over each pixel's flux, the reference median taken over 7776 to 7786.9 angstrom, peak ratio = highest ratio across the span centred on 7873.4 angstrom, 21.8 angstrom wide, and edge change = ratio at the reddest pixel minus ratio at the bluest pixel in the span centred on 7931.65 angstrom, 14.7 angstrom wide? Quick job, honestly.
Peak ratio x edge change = 0.021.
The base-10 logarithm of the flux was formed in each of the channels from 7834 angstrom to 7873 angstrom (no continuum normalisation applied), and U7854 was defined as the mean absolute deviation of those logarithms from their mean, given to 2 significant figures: 0.0037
